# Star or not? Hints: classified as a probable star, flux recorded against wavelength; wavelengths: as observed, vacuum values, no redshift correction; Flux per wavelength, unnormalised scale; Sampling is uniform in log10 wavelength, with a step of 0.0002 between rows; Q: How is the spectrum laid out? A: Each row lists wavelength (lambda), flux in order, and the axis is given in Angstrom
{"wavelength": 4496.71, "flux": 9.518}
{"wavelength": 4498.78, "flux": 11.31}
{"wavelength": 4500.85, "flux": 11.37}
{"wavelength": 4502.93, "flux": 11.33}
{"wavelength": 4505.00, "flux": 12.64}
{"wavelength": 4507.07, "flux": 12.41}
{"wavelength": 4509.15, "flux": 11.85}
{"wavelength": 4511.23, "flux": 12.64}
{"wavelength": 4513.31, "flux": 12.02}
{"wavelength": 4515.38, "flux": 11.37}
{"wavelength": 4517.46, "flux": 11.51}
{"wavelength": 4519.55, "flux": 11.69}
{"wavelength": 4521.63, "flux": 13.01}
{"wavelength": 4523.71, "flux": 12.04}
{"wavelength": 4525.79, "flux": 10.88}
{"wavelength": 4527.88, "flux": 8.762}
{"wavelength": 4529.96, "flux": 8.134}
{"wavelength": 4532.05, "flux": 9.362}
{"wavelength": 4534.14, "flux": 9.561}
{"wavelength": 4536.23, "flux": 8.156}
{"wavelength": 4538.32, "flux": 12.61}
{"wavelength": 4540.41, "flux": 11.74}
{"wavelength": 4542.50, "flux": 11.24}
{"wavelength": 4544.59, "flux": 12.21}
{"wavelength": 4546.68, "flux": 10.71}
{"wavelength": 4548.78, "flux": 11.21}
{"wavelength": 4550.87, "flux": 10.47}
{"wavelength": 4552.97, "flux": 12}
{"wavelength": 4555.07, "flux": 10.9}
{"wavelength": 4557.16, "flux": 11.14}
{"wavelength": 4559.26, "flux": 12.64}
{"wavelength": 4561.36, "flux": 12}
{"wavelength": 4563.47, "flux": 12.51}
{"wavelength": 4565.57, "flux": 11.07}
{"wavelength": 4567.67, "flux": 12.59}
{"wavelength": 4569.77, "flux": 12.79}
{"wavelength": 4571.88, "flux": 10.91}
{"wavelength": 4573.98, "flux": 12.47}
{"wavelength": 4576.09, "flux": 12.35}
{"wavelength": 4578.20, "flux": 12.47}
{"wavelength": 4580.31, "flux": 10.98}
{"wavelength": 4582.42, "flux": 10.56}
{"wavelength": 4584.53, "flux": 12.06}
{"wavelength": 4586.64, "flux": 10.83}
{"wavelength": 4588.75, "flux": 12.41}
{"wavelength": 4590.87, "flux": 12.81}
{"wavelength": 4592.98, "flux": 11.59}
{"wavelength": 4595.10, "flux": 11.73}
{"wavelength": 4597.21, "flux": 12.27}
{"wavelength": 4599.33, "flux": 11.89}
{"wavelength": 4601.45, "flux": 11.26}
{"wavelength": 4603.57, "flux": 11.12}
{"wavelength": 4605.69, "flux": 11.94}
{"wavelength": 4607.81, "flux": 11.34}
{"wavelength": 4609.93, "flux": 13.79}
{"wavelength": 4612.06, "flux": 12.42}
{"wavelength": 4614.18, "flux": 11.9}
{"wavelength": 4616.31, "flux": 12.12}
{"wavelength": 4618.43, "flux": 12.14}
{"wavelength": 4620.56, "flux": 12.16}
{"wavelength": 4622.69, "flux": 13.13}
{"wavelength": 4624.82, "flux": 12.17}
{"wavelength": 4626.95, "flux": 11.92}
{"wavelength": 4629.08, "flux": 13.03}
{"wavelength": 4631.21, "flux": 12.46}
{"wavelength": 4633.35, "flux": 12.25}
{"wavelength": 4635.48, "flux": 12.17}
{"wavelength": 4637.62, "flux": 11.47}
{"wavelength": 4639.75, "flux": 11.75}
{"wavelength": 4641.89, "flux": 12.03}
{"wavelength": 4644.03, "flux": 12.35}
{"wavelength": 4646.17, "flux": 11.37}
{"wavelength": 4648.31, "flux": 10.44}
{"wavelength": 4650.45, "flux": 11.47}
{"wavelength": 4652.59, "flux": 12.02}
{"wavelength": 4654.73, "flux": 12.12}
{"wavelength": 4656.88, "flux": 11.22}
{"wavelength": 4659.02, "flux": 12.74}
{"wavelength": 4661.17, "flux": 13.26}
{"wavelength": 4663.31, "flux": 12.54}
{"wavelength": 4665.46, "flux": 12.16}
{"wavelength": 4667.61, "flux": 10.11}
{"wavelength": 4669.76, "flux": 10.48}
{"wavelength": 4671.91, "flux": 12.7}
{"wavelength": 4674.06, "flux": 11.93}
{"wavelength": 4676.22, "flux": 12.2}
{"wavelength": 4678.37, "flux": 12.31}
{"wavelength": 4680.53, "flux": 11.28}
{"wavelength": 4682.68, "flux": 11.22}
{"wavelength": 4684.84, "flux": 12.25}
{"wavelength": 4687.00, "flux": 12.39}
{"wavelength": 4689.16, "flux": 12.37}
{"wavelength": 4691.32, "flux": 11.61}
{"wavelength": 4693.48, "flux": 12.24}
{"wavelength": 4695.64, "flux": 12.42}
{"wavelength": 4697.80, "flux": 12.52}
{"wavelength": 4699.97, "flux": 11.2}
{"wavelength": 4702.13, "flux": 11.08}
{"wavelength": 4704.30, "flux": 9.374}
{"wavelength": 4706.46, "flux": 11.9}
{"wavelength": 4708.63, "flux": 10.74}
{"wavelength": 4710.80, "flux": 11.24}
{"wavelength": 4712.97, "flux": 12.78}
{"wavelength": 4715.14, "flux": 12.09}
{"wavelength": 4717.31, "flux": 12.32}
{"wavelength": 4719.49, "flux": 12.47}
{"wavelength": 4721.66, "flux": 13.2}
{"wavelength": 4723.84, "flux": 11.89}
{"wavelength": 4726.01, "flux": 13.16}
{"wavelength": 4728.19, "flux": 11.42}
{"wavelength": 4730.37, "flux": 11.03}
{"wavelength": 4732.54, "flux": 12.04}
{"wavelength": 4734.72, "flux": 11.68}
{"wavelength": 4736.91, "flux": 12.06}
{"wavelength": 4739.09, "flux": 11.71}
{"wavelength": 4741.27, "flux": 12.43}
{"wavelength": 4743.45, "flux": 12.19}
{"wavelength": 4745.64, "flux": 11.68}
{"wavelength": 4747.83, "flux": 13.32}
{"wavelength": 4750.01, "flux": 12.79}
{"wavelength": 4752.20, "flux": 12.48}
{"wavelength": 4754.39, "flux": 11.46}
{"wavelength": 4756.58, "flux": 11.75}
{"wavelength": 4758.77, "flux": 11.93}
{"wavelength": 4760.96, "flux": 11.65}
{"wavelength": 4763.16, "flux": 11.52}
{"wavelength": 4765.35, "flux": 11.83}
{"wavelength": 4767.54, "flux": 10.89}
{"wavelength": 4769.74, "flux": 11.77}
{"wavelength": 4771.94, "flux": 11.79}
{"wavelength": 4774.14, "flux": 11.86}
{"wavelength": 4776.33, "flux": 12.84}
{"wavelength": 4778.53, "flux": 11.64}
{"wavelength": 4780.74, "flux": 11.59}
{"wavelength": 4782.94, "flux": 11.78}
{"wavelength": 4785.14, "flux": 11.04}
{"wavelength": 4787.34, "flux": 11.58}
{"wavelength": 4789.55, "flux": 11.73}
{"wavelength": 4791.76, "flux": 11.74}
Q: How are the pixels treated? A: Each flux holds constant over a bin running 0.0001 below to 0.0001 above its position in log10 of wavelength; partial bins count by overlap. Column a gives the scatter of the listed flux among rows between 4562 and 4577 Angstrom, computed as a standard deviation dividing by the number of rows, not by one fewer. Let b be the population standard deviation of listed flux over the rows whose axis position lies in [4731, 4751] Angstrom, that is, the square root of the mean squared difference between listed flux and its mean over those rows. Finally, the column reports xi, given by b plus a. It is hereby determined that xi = 1.24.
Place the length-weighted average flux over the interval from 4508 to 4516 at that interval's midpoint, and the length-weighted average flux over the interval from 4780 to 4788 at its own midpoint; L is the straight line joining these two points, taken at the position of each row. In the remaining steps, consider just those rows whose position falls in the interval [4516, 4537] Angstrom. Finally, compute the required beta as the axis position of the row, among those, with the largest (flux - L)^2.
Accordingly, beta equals 4529.96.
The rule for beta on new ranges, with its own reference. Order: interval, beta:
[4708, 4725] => 4721.66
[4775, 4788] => 4776.33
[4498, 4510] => 4498.78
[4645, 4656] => 4648.31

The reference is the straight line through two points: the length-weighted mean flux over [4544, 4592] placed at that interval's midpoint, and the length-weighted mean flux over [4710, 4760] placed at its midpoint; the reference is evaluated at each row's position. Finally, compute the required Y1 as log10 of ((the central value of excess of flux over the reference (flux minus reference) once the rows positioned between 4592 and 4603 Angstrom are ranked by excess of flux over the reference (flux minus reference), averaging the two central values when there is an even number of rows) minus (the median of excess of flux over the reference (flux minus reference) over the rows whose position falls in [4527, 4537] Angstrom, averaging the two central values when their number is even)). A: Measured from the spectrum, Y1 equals 0.4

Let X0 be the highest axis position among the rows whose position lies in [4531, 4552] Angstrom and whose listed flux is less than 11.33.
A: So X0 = 4550.87 Angstrom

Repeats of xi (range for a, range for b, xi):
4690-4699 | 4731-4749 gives 0.87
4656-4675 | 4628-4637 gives 1.36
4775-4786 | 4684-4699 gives 0.87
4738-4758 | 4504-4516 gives 1.04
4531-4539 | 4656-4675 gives 2.66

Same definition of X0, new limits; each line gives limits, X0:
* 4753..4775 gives 4767.54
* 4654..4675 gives 4669.76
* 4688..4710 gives 4708.63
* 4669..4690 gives 4682.68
